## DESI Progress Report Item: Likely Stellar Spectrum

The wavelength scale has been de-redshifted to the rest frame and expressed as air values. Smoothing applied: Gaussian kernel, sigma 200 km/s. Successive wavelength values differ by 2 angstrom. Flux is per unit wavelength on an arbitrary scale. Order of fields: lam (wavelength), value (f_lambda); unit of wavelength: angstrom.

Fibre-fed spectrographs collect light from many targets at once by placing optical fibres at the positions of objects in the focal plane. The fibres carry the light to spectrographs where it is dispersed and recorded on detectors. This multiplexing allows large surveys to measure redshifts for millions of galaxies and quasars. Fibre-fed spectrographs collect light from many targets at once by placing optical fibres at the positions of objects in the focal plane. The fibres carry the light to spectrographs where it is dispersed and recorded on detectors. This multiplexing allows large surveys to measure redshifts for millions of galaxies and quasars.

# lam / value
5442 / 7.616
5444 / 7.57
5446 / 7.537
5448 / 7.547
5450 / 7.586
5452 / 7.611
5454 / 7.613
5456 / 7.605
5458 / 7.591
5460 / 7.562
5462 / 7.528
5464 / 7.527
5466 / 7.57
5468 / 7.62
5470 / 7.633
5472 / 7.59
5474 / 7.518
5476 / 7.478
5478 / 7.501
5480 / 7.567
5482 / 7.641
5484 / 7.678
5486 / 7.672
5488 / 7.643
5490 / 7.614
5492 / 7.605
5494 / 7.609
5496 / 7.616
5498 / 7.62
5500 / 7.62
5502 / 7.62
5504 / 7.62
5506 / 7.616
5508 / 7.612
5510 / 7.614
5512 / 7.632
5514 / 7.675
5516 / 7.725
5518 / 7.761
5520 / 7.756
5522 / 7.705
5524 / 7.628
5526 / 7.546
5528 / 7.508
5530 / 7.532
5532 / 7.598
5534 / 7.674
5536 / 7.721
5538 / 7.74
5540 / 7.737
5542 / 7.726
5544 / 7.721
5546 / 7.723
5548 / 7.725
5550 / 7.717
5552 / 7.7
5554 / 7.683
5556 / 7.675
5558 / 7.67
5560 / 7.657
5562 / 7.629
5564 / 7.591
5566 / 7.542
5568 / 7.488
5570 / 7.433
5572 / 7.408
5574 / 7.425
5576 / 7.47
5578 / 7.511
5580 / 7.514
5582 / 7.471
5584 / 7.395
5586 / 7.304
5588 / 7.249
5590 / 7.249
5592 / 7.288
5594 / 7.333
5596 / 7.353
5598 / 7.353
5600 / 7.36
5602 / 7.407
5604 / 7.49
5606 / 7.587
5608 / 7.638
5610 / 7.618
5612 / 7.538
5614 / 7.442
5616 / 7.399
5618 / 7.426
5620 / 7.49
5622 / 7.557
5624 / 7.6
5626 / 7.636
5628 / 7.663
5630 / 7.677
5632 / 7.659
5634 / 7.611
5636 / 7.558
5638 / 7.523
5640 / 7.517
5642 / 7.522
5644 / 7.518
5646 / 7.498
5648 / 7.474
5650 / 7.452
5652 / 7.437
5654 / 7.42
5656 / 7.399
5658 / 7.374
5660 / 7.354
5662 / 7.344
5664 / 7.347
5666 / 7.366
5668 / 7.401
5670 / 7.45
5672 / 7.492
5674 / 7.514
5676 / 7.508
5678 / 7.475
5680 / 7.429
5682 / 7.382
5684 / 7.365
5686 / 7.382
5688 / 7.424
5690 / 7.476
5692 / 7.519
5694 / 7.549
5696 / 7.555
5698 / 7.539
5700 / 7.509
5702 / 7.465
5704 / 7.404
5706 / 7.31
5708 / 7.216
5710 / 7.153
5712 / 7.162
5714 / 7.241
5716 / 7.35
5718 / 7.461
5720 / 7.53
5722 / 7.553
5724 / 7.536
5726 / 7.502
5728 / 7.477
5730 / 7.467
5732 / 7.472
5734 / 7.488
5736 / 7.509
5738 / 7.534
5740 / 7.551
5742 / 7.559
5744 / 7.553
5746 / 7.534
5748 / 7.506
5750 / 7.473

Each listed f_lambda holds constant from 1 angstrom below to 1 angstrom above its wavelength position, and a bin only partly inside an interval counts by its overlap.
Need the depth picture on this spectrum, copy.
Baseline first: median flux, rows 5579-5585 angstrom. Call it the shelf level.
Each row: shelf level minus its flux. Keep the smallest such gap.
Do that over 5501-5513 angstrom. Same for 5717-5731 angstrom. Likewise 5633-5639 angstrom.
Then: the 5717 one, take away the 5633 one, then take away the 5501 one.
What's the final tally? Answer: 0.22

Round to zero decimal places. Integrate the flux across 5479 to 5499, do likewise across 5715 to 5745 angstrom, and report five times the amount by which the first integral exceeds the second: -363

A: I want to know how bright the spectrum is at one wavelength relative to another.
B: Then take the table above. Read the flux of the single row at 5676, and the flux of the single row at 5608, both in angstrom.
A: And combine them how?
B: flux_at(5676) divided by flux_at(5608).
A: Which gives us 0.98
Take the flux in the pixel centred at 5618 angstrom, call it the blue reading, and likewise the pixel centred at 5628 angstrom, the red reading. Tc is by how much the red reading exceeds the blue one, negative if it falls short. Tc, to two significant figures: 0.24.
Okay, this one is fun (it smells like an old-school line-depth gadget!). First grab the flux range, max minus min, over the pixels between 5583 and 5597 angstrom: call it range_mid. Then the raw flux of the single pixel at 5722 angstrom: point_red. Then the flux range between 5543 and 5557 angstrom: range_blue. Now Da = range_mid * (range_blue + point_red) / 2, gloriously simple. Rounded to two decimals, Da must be 0.56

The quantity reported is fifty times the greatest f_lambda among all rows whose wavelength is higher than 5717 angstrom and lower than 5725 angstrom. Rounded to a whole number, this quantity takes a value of 378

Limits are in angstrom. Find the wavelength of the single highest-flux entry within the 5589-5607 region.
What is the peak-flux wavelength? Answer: 5606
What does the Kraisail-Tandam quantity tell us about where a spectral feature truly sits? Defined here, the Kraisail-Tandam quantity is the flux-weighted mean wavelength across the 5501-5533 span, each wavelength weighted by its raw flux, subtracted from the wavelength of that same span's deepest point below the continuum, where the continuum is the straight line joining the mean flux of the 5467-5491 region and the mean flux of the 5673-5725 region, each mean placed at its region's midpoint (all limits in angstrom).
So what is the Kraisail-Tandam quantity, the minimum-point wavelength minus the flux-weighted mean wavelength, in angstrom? 11.0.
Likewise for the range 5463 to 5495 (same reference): -3.0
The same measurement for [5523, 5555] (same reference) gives -11.1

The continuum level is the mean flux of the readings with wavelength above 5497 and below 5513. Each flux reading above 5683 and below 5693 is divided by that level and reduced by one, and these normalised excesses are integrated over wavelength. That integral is -0.24 angstrom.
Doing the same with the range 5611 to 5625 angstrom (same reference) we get -0.23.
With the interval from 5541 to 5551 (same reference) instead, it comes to 0.14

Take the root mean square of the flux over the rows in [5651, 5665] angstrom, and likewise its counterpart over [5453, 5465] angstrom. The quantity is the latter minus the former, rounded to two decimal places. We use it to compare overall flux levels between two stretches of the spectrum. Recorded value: 0.19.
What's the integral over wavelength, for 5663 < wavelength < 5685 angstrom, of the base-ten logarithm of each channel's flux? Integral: 19.2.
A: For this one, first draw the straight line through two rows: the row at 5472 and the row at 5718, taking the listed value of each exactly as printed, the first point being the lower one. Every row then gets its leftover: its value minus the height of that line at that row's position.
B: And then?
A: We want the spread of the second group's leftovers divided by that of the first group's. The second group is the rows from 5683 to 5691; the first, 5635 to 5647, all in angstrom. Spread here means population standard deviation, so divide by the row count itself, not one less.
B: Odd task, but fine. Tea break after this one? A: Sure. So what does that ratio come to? 3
